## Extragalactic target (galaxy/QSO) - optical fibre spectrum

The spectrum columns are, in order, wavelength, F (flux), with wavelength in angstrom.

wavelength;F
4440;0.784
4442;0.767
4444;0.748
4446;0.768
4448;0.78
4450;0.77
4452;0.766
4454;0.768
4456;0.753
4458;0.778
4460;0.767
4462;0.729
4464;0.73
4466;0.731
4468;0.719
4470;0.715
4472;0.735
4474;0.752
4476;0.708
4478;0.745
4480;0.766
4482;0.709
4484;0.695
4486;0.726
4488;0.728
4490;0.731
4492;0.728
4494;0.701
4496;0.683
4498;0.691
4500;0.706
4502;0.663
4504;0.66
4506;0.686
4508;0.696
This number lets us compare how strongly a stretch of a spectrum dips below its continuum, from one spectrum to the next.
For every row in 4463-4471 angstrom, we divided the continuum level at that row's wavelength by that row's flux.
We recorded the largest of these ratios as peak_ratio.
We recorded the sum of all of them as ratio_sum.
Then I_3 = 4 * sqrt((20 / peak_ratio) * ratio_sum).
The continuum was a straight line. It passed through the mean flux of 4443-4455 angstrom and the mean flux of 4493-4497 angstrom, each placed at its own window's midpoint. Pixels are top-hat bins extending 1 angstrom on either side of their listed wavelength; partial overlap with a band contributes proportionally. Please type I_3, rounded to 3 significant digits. 35.7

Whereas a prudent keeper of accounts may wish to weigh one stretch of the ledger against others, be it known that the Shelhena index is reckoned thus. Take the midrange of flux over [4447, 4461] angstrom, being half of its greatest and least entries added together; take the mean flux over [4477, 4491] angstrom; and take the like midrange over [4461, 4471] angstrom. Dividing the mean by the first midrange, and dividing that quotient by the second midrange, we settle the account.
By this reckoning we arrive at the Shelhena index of 1.315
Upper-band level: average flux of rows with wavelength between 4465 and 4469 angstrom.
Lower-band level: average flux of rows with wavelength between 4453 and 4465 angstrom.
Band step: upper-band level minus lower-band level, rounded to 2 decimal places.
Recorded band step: -0.03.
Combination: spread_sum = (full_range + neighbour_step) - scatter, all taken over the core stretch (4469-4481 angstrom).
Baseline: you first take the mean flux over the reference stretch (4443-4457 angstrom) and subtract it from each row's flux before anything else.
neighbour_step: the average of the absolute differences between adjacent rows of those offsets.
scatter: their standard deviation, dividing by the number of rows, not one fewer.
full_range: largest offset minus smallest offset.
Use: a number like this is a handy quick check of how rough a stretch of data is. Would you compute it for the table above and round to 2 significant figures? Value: 0.066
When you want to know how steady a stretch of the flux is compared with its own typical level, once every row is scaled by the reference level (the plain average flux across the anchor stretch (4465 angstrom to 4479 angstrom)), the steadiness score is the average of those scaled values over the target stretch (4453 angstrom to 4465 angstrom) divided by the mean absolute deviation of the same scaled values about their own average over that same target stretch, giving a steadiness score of 45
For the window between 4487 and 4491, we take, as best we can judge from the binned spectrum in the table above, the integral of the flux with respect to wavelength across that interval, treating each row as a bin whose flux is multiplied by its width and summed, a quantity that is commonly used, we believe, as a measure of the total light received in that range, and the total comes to 2.92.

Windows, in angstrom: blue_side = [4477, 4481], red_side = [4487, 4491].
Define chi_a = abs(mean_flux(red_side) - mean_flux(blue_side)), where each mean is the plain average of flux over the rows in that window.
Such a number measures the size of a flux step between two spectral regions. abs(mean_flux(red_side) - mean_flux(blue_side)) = 0.026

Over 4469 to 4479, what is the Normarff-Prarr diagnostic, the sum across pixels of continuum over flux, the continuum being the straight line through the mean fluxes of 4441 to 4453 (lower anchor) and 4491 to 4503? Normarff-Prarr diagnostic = 5.0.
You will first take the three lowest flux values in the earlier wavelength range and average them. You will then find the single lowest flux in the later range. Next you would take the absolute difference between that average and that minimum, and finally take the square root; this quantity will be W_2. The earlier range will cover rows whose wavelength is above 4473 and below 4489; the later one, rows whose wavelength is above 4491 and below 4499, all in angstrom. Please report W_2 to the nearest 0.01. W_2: 0.14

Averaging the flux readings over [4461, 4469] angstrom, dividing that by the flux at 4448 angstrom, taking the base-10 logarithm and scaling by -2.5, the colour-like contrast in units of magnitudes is 0.076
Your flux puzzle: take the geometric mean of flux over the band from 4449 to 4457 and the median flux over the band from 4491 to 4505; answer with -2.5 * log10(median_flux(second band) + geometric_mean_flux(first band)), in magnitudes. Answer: -0.407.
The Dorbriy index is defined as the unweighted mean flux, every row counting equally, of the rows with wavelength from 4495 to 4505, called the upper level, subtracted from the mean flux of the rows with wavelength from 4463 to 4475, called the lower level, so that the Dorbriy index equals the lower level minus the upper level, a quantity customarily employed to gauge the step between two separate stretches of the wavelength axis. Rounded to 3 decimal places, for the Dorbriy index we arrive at 0.050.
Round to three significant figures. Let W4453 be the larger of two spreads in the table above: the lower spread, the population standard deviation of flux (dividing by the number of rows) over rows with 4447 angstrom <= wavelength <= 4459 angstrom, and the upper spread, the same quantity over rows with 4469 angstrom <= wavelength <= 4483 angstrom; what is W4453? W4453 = 0.0211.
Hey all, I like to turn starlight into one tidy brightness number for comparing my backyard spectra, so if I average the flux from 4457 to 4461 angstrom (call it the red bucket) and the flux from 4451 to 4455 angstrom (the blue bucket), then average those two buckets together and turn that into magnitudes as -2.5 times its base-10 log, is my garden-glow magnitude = 0.284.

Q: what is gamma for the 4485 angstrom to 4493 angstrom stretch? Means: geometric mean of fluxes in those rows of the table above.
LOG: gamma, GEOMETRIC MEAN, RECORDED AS 0.73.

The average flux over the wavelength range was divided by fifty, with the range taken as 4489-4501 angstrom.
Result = 0.0141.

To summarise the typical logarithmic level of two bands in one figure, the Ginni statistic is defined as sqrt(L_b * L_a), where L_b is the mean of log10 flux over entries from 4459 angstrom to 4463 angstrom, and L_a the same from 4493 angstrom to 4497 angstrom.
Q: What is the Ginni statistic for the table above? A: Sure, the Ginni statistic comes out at 0.142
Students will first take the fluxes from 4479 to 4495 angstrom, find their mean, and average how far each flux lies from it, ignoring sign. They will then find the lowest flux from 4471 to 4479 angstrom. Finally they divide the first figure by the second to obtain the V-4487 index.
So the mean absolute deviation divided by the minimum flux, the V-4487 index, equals 0.023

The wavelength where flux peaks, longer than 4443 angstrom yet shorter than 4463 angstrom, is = 4448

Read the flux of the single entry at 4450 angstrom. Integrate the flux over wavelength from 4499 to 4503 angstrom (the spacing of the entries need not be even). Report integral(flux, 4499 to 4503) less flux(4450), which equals 1.97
